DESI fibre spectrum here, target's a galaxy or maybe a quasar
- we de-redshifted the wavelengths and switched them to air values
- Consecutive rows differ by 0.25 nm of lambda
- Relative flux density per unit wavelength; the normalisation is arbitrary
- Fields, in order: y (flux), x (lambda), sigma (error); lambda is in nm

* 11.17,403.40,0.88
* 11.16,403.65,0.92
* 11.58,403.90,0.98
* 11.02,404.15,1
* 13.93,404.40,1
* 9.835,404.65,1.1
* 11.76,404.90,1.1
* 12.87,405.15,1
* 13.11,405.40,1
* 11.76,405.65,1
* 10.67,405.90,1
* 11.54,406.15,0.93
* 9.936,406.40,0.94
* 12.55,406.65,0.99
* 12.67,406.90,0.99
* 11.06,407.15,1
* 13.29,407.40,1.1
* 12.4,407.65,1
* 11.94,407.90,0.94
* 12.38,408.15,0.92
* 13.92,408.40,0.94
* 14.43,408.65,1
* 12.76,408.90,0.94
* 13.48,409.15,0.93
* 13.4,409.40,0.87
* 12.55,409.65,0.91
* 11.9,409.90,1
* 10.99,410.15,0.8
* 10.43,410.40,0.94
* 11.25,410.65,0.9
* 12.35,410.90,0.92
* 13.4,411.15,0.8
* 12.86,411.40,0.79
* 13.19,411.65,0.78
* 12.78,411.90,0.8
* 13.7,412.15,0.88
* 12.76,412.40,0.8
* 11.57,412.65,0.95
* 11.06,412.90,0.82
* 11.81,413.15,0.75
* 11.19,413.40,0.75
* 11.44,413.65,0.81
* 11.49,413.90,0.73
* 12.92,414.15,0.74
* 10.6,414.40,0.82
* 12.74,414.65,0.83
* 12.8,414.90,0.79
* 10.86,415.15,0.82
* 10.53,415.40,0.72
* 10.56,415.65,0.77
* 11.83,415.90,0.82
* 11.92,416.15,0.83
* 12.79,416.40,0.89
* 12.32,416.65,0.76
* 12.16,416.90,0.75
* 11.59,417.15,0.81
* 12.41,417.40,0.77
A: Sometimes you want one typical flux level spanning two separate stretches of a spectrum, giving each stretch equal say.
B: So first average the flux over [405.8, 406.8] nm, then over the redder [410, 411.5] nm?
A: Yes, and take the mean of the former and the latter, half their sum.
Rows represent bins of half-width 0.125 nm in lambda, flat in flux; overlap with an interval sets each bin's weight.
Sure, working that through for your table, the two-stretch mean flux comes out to 11.5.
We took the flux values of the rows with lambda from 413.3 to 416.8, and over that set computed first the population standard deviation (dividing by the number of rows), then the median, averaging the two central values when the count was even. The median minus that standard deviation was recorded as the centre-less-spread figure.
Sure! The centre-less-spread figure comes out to 10.8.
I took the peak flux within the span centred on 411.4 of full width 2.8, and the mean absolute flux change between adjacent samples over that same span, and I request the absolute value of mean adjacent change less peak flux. 12.9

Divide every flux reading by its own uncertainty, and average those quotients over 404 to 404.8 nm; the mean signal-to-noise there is 11.3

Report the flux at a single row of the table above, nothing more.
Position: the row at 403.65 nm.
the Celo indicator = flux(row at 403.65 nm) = 11.16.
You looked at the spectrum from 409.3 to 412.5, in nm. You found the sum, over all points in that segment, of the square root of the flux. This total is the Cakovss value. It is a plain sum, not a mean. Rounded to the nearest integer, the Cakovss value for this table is 46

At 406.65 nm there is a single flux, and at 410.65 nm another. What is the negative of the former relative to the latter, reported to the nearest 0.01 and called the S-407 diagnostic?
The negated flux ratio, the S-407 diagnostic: -1.12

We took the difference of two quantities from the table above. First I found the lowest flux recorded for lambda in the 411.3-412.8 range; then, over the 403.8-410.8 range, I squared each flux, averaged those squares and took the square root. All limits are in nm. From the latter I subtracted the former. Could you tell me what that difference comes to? 0.61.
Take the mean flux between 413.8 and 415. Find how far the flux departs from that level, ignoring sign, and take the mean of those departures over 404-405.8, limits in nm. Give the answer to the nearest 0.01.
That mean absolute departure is 1.09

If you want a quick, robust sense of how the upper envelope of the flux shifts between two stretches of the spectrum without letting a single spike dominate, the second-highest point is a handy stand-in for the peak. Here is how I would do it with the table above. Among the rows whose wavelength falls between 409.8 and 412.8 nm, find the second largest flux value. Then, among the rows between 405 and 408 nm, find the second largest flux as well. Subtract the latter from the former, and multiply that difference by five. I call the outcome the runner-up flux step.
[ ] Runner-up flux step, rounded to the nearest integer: 1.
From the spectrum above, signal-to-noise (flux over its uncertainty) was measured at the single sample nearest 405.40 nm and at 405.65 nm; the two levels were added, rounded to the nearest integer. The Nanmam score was 25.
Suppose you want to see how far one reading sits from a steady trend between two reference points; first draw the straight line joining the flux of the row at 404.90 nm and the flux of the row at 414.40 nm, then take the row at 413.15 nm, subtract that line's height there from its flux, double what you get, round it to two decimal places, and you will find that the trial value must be 2.11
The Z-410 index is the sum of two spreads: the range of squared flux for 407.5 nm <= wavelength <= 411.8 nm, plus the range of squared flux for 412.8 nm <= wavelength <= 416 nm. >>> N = 155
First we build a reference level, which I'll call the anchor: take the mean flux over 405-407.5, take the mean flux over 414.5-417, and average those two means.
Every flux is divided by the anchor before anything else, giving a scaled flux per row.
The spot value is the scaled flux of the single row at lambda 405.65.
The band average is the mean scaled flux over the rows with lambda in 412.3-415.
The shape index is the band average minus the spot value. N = 0.01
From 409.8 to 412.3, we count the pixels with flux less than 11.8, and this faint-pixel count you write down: 3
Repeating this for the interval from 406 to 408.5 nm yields 3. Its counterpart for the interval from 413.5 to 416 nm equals 6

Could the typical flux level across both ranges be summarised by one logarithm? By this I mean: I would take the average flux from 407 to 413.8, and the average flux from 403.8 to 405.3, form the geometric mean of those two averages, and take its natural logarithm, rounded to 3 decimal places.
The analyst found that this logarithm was 2.494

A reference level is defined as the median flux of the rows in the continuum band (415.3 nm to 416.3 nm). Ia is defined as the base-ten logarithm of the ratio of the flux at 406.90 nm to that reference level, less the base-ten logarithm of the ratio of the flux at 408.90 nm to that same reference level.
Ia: -0.003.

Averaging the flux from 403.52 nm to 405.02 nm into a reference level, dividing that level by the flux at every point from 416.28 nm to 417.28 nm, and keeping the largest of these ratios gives 1.00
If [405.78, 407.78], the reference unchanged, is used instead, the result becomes 1.16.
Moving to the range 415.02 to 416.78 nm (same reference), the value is 1.10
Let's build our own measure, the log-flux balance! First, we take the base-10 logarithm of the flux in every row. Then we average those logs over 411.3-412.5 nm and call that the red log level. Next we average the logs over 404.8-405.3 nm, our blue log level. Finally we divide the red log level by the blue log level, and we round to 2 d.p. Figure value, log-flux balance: 1.02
